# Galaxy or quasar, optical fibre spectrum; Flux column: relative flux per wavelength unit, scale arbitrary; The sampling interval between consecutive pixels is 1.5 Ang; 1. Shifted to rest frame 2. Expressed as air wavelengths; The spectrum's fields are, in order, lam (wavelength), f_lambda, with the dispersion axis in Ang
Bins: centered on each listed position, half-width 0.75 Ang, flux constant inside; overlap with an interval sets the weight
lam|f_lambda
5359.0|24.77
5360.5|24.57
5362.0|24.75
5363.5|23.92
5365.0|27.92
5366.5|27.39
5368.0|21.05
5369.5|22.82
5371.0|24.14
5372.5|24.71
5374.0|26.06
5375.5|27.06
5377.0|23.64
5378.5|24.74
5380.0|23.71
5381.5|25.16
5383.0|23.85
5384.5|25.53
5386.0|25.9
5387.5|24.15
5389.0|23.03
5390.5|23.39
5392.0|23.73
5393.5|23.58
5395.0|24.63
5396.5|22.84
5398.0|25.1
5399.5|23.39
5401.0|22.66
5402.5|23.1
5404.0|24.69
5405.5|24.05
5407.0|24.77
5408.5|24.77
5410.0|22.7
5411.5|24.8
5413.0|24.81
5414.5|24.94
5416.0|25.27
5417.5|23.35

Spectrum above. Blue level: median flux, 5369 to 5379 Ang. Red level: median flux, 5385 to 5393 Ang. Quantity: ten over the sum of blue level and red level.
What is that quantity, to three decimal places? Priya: 0.206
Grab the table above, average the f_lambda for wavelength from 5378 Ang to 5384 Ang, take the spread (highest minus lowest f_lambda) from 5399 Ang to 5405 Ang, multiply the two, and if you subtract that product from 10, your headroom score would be -39.5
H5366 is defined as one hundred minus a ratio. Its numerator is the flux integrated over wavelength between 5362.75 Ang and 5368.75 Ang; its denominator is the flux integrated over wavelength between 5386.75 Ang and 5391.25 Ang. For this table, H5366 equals 98.6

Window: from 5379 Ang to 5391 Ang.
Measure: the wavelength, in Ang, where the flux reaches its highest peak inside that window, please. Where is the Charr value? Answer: 5386.0 Ang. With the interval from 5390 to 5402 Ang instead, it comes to 5398.0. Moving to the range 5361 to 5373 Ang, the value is 5365.0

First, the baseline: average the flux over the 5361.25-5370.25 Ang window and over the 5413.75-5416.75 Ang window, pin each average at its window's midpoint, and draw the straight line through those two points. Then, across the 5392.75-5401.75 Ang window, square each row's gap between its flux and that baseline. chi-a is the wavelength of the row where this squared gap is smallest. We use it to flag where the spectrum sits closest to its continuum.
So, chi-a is 5398.0 Ang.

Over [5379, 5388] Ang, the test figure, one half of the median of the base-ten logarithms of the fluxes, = 0.6959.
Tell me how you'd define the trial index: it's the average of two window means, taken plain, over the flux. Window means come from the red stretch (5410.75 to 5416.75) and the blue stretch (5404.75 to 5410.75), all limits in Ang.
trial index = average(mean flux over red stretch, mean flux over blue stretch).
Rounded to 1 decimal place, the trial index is 24.5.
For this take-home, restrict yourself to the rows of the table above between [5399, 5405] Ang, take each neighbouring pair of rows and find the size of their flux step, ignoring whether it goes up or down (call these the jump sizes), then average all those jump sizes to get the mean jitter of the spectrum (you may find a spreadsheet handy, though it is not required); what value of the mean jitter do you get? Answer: 0.92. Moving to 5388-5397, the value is 0.74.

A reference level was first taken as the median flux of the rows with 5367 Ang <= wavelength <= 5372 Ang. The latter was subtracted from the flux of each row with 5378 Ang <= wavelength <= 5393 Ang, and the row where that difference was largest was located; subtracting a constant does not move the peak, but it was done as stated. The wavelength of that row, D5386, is 5386.0 Ang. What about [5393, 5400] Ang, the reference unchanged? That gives 5398.0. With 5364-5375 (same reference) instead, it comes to 5365.0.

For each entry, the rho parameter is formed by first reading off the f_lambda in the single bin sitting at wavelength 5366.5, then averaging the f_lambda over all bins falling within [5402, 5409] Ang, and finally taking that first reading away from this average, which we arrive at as -3.1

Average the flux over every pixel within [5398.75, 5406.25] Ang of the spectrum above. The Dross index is 23.6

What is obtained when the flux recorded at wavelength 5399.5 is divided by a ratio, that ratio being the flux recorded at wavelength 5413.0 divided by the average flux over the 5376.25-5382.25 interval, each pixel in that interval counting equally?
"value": 22.9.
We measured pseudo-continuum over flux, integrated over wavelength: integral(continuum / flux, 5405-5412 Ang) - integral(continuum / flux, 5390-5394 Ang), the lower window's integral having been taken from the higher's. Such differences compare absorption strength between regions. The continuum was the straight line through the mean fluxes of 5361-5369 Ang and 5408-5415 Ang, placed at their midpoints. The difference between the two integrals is 3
